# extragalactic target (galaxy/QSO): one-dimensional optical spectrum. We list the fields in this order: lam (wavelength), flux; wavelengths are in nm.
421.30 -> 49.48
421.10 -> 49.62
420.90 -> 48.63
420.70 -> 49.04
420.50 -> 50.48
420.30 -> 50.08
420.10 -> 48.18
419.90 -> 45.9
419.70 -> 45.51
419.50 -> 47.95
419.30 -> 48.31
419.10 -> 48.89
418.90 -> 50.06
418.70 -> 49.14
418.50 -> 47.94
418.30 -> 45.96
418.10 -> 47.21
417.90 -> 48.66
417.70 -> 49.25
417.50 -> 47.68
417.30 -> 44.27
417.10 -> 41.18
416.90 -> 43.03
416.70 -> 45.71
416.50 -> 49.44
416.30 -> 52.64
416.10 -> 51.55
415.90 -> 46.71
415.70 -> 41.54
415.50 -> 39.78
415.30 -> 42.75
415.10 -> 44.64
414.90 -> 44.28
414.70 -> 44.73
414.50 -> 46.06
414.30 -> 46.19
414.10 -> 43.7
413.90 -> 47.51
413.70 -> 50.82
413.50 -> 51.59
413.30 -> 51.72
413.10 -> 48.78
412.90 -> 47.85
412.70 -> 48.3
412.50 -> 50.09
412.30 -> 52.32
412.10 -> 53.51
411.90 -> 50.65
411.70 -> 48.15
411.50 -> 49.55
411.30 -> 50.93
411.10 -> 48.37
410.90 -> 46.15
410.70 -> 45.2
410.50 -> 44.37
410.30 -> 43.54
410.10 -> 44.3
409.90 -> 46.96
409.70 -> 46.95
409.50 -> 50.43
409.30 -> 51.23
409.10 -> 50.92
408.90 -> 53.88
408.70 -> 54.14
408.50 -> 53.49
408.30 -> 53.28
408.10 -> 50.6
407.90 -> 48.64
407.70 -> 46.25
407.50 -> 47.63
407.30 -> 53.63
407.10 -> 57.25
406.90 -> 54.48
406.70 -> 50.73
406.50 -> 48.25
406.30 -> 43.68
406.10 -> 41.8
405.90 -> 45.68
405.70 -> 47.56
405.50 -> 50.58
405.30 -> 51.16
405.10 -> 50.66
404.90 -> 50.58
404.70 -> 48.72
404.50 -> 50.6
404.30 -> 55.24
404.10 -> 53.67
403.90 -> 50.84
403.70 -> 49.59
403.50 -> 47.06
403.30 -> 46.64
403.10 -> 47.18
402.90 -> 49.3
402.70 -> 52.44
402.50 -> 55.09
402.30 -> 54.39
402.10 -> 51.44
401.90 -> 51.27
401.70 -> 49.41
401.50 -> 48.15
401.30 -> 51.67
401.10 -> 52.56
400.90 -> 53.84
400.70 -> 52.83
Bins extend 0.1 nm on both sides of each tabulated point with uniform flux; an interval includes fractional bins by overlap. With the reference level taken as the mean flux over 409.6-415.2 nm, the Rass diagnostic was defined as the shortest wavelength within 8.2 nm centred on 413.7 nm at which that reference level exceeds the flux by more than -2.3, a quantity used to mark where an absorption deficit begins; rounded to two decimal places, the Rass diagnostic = 409.70 nm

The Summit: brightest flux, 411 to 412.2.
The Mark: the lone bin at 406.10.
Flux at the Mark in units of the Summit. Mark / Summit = 0.78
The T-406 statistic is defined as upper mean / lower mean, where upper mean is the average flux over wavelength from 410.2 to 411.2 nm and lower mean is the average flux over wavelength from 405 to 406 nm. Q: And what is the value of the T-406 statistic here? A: 0.93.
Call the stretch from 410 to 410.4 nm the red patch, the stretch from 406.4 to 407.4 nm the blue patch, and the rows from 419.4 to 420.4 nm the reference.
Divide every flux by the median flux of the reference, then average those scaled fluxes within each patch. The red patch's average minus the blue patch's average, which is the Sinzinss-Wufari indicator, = -0.19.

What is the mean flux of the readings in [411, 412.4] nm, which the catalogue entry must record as 50.5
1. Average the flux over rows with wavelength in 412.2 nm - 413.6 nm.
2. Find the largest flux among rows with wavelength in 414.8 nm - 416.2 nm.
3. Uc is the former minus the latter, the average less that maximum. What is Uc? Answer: -1.5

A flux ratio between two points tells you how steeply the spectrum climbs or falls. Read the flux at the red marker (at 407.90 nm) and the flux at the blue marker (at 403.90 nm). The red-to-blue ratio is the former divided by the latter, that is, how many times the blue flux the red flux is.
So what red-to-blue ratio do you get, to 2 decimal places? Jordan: 0.96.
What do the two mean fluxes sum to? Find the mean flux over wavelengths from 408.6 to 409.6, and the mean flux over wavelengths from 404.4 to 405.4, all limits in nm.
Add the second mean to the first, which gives 102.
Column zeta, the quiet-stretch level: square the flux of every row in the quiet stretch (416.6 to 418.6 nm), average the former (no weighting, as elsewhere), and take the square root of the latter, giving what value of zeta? 46.2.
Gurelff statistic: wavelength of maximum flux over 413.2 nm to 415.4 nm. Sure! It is 413.30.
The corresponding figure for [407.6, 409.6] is 408.70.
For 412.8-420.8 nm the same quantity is 416.30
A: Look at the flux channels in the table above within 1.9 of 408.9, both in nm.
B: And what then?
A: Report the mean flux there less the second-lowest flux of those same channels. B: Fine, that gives 5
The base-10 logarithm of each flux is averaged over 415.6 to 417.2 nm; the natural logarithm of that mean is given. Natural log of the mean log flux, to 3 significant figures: 0.510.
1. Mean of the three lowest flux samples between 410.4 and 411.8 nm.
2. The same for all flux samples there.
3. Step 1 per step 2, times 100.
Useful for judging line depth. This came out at 95.2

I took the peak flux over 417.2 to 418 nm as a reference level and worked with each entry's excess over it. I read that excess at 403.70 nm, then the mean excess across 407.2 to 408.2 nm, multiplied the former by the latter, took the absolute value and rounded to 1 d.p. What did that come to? 0.0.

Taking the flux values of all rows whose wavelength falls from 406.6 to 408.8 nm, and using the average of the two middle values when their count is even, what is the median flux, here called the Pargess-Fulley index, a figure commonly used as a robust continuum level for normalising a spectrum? 53.3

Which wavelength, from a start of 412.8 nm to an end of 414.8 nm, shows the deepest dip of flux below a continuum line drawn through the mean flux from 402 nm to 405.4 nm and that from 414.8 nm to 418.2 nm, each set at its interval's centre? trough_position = 414.10 nm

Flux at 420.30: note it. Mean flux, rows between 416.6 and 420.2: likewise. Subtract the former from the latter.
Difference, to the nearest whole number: -3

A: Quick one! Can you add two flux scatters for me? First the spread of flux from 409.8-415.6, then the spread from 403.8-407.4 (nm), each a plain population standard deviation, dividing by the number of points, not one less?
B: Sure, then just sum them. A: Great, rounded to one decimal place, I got 7.1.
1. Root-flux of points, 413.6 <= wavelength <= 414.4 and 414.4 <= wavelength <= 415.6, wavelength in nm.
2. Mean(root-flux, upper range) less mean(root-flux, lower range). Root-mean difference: -0.25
